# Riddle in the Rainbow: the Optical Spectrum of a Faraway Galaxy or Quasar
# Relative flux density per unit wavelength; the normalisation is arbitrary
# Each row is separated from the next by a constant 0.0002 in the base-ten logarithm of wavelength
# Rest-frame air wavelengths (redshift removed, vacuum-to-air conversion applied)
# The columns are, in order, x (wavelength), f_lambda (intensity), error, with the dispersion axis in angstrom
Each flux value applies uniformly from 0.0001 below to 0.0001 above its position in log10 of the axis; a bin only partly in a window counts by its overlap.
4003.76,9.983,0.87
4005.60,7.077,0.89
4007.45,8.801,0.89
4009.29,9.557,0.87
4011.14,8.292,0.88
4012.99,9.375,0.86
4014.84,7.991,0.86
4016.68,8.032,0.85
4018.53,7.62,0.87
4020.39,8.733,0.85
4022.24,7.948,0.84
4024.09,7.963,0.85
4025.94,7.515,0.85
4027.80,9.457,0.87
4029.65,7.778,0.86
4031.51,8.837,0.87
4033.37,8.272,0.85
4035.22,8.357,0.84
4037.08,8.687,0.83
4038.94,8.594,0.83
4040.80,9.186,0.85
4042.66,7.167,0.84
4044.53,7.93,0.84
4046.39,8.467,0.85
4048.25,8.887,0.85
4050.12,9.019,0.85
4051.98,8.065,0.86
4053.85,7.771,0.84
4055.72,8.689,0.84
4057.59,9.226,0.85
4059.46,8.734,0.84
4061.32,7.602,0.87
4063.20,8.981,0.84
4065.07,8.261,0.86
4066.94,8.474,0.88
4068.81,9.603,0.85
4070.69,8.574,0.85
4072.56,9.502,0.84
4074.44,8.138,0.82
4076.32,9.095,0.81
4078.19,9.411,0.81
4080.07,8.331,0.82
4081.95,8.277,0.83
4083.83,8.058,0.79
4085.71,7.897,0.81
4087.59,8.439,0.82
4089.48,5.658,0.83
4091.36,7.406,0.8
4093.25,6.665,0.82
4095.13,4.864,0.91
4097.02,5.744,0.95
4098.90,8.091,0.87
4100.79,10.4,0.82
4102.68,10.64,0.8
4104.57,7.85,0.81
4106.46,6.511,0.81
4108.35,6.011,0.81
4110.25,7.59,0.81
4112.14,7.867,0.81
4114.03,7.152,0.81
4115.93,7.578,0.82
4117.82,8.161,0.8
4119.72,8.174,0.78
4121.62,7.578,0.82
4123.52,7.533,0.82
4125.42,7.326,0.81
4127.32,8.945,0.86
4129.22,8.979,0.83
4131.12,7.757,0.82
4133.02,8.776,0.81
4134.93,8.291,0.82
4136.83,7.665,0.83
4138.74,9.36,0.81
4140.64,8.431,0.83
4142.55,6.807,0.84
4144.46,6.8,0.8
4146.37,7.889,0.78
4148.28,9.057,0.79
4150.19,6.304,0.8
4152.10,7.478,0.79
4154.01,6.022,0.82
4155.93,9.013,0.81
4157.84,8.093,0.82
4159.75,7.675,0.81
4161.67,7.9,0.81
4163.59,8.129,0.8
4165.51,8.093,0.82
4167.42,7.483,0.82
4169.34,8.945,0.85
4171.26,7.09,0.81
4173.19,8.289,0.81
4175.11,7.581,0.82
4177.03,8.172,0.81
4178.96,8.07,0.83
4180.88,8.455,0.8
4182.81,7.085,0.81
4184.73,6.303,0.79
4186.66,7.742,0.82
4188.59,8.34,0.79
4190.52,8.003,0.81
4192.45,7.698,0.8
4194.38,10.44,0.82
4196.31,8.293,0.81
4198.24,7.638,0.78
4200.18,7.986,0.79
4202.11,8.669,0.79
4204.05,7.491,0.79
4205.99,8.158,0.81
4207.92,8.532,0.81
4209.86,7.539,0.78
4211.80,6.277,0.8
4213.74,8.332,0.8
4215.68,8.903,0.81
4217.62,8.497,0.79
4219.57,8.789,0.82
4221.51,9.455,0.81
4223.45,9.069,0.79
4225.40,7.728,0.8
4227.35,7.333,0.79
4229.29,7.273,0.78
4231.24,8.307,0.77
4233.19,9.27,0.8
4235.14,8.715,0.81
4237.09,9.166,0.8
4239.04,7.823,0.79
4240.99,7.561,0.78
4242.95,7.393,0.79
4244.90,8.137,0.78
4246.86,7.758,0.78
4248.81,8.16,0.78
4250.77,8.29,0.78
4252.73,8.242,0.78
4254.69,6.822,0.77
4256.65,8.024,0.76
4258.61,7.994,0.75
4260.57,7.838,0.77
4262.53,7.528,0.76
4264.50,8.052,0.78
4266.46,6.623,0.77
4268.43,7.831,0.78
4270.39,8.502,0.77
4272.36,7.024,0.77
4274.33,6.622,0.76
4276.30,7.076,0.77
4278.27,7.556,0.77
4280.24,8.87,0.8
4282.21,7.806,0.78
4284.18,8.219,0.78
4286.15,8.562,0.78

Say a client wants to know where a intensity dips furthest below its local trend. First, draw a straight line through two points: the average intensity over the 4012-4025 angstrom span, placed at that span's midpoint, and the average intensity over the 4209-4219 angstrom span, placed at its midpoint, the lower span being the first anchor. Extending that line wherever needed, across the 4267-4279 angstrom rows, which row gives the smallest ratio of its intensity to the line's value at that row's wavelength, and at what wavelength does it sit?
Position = 4274.33 angstrom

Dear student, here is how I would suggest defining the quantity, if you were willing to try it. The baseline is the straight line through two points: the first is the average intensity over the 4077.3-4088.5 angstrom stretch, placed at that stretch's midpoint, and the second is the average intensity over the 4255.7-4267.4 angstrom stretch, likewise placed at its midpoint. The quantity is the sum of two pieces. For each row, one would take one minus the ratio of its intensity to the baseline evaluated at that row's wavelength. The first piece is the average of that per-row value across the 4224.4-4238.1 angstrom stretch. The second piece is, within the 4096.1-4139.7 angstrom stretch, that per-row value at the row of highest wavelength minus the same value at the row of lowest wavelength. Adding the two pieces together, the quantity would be -0.5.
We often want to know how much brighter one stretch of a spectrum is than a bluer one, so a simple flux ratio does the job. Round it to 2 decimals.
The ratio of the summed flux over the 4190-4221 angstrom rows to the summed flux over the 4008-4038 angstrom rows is 0.98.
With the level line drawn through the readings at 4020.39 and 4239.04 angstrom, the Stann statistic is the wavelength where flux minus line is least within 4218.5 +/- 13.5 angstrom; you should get 4211.80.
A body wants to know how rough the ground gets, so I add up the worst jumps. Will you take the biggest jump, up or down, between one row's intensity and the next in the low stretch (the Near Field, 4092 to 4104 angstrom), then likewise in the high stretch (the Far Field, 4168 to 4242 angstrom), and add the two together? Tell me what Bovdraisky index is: 5.1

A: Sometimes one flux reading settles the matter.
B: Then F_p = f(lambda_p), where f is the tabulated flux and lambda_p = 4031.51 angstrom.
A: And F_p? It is 8.837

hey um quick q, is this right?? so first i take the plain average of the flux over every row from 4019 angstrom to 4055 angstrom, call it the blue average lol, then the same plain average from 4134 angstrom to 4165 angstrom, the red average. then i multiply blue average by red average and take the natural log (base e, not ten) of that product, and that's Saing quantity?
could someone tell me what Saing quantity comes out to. 4.18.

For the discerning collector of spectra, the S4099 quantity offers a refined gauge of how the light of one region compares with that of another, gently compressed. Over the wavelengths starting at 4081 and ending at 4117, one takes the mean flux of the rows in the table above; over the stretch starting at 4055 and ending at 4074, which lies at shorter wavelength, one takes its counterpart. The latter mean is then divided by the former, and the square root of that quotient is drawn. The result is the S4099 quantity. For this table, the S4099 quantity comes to 1.08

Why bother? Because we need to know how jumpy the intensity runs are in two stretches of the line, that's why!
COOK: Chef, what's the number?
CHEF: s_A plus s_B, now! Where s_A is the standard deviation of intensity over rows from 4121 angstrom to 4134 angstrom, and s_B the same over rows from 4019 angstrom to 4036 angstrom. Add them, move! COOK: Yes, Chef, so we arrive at 1.3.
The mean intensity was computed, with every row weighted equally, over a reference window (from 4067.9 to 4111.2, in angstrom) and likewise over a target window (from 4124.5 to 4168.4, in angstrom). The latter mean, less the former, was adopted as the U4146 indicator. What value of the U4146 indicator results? 0.0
